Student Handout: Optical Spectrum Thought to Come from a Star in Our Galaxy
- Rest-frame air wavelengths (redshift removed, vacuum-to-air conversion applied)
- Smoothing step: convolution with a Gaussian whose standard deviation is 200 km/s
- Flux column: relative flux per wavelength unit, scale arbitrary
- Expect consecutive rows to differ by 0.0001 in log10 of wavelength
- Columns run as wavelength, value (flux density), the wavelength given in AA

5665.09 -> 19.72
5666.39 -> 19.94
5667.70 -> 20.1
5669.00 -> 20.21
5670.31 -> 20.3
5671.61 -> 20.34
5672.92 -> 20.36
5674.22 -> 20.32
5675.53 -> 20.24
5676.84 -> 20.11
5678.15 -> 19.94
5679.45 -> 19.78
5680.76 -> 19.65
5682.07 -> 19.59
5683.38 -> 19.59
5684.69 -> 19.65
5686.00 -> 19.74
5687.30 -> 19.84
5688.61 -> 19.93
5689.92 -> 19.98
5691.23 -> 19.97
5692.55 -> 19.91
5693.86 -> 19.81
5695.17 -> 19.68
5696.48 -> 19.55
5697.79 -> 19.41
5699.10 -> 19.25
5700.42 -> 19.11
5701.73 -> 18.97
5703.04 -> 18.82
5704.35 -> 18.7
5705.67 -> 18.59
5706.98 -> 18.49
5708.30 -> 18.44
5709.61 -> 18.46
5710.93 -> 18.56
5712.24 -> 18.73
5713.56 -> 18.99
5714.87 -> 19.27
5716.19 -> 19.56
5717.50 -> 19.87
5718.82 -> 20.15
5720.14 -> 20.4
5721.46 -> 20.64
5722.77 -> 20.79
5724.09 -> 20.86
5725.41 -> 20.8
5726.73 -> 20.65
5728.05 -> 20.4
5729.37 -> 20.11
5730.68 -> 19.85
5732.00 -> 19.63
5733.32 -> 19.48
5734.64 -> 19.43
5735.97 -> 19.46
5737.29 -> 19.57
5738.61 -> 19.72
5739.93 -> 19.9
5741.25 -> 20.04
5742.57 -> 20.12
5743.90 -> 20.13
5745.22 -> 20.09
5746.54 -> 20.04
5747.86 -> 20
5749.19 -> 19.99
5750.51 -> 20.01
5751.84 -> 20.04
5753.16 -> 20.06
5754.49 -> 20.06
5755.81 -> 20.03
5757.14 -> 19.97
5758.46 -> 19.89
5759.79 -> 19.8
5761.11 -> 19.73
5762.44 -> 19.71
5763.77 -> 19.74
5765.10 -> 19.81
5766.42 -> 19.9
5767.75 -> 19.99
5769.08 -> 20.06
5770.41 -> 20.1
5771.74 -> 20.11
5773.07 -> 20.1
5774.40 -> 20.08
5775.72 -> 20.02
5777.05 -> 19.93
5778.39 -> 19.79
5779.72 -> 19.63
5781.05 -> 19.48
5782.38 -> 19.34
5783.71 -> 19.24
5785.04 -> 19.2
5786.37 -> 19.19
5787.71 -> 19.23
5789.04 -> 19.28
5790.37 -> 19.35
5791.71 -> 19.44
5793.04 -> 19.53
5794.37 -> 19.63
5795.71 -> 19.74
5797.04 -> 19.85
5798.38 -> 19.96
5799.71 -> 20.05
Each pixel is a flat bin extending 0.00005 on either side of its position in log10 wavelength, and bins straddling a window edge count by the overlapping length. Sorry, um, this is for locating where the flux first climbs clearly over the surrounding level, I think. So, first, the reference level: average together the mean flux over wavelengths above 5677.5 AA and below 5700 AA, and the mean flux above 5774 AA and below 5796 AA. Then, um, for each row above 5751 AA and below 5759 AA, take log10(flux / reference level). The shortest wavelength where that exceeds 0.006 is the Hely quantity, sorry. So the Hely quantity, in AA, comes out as 5751.84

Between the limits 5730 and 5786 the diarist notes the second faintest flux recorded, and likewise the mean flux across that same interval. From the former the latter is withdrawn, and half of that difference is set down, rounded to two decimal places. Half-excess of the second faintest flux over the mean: -0.30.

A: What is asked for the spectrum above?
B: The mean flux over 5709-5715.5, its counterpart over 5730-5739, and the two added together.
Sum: 38.4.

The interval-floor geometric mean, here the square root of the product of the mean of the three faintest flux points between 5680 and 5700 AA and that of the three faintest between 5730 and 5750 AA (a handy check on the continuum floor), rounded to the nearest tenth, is 19.4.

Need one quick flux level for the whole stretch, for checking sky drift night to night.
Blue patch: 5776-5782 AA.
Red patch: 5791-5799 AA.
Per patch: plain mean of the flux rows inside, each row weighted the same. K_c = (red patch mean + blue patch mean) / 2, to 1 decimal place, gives 19.7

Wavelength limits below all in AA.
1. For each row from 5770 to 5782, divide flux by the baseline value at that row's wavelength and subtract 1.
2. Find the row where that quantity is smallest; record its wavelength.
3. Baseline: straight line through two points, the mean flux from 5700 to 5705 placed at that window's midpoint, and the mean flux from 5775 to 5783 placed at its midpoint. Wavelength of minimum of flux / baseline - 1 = 5781.05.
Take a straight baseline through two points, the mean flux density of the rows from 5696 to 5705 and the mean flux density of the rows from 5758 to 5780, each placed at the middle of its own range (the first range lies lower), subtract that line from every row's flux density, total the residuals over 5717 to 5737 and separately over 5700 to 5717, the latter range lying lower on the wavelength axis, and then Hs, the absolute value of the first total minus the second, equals 16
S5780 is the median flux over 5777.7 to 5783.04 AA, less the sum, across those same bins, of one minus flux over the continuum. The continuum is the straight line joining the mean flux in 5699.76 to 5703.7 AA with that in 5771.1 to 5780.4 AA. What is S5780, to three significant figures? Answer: 19.5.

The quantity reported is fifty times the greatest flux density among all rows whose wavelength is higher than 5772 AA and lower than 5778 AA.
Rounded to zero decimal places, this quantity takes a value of 1005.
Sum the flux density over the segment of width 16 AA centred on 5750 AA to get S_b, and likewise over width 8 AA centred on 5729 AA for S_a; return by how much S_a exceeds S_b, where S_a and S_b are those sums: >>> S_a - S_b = -119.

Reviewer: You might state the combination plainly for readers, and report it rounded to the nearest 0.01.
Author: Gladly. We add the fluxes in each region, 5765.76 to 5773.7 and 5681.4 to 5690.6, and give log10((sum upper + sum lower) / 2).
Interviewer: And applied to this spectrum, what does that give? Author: 2.11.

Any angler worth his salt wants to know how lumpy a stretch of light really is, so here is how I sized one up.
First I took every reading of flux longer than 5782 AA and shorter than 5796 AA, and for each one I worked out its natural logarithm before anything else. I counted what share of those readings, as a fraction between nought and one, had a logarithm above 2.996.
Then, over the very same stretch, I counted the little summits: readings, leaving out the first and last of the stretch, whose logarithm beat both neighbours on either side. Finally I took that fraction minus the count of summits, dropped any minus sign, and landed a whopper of 0.00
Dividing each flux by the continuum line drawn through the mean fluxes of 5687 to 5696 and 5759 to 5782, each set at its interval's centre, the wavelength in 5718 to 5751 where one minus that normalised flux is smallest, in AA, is 5724.09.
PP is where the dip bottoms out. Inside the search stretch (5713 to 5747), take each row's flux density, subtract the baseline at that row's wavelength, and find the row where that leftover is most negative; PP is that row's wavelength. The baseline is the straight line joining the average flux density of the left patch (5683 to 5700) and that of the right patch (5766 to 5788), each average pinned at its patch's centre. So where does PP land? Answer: 5713.56 AA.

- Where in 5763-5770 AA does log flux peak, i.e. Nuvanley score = 5769.08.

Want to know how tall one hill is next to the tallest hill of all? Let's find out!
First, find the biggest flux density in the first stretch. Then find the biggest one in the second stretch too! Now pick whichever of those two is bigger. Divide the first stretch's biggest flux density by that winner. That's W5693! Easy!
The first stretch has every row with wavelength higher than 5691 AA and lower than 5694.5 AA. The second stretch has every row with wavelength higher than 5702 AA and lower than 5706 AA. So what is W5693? 1.00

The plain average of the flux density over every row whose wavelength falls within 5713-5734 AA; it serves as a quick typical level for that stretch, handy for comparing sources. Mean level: 20.1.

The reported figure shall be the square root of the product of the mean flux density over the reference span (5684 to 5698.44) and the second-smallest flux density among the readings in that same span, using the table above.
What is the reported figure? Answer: 19.7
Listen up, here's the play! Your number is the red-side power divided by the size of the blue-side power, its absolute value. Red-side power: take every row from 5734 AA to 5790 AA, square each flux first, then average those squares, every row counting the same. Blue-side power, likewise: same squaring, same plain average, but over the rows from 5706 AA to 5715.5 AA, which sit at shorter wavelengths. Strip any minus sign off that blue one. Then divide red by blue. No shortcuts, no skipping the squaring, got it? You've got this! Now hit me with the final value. 1.12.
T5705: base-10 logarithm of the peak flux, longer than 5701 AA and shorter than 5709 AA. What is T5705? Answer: 1.28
